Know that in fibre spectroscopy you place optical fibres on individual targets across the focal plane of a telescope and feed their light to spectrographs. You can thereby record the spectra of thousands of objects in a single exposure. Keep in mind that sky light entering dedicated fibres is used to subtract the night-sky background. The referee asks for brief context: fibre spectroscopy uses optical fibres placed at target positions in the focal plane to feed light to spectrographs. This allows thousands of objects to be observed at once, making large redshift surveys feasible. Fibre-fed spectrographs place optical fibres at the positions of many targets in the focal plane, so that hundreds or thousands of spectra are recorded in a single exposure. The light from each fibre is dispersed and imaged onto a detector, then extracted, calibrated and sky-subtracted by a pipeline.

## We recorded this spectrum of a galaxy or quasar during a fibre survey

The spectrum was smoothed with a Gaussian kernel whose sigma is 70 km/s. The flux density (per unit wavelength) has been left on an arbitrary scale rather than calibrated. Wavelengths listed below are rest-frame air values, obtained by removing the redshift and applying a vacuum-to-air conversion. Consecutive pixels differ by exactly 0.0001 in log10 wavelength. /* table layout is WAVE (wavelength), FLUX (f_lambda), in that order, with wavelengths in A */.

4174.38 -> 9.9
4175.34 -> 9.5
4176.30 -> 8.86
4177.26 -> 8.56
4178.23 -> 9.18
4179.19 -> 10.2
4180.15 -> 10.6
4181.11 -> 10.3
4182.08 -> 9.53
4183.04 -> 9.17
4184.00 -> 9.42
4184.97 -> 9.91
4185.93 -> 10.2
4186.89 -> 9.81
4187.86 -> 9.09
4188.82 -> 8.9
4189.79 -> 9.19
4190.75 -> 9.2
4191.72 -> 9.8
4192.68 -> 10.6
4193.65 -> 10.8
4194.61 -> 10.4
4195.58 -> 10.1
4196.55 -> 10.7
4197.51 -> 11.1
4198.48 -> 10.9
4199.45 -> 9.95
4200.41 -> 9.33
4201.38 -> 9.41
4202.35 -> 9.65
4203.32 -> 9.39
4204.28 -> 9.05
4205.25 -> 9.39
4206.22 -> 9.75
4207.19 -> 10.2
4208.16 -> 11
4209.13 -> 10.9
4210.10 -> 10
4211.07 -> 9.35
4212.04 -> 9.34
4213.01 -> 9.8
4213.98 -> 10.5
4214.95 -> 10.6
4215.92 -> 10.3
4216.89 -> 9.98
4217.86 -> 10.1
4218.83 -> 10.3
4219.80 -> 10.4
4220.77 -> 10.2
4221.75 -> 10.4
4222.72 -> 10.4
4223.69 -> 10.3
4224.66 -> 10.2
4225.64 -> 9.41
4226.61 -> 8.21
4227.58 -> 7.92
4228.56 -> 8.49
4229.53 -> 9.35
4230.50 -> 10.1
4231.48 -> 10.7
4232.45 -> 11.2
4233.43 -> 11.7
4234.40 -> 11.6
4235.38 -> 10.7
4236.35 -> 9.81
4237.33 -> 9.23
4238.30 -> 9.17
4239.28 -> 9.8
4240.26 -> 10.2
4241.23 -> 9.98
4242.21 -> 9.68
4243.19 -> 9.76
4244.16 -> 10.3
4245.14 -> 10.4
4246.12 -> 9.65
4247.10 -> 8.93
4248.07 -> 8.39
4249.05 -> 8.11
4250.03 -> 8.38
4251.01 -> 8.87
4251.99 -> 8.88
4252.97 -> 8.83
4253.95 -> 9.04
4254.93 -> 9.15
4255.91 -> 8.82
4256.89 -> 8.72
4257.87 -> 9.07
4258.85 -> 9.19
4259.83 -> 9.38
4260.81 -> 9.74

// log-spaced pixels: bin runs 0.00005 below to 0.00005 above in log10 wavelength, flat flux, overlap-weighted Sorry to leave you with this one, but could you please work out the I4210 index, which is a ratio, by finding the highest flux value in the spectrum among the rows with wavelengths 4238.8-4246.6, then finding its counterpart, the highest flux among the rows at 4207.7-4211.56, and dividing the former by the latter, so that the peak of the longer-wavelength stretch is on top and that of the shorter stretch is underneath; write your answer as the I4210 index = 0.95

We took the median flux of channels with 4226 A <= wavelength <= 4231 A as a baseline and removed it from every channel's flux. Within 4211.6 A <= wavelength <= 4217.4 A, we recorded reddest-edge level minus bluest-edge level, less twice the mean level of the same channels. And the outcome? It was -2.6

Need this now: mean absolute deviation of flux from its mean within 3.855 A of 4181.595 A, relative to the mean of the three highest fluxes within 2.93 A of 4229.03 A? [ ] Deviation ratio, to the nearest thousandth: 0.046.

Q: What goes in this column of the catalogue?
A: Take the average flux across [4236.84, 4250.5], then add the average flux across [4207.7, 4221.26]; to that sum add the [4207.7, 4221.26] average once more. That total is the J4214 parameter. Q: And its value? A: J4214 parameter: 29.8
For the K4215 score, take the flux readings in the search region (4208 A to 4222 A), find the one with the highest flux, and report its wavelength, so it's 4208.16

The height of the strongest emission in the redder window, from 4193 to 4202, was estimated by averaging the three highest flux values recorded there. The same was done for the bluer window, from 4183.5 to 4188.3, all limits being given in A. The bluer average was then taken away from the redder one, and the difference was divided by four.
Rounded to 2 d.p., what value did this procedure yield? 0.24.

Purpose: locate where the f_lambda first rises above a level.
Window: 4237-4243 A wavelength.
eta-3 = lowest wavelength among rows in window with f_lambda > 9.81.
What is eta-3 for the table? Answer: 4240.26 A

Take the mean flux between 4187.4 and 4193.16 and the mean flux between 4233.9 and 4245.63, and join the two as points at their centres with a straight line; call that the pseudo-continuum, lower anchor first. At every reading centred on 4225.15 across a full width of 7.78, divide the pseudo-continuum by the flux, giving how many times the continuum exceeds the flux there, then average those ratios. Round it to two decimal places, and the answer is 1.06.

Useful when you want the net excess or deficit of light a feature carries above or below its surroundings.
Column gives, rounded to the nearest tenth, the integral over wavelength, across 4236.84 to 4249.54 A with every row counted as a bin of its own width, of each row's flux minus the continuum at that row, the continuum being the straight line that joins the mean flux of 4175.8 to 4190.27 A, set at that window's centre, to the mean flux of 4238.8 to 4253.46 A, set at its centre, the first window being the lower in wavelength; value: 2.0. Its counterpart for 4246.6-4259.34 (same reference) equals -6.7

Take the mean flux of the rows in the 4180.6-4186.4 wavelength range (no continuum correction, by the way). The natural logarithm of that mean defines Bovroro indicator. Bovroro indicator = 2.28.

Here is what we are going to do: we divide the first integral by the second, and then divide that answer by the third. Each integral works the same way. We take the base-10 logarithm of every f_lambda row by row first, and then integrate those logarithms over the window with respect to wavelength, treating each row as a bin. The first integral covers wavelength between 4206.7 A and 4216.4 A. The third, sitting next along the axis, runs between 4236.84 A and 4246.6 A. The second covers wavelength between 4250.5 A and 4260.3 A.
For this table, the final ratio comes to 0.108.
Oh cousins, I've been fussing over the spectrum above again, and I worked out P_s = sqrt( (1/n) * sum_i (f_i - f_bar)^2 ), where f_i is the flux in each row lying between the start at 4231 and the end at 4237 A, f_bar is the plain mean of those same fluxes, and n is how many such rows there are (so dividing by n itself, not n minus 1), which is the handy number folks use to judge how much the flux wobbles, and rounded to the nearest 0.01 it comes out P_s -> 0.64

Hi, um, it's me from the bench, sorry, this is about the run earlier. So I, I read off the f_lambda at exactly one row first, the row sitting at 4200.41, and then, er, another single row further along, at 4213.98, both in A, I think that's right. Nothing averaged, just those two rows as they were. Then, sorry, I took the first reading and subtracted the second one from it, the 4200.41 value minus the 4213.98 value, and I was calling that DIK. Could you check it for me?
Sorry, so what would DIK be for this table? -1.2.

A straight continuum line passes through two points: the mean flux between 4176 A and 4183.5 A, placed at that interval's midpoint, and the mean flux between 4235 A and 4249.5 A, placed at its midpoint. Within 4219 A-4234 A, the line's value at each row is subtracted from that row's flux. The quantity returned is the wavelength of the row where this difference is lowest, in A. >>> 4227.58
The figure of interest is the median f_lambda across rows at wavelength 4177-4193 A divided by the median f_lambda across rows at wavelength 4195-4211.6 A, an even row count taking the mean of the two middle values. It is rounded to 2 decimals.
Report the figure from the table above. 0.96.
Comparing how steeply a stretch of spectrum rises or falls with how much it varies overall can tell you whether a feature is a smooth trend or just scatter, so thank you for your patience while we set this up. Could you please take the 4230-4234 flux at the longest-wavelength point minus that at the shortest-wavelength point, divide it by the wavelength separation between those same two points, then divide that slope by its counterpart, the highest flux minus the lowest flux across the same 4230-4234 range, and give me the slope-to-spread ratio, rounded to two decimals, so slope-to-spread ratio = 0.34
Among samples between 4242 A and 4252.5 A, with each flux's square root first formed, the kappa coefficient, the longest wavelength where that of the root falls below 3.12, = 4251.99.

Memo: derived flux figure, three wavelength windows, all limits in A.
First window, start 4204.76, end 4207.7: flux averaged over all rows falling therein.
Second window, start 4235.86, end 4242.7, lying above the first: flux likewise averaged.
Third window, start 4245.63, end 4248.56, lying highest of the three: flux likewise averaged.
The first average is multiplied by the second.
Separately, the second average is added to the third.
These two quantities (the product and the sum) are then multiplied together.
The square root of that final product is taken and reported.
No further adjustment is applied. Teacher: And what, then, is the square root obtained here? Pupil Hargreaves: 42.1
